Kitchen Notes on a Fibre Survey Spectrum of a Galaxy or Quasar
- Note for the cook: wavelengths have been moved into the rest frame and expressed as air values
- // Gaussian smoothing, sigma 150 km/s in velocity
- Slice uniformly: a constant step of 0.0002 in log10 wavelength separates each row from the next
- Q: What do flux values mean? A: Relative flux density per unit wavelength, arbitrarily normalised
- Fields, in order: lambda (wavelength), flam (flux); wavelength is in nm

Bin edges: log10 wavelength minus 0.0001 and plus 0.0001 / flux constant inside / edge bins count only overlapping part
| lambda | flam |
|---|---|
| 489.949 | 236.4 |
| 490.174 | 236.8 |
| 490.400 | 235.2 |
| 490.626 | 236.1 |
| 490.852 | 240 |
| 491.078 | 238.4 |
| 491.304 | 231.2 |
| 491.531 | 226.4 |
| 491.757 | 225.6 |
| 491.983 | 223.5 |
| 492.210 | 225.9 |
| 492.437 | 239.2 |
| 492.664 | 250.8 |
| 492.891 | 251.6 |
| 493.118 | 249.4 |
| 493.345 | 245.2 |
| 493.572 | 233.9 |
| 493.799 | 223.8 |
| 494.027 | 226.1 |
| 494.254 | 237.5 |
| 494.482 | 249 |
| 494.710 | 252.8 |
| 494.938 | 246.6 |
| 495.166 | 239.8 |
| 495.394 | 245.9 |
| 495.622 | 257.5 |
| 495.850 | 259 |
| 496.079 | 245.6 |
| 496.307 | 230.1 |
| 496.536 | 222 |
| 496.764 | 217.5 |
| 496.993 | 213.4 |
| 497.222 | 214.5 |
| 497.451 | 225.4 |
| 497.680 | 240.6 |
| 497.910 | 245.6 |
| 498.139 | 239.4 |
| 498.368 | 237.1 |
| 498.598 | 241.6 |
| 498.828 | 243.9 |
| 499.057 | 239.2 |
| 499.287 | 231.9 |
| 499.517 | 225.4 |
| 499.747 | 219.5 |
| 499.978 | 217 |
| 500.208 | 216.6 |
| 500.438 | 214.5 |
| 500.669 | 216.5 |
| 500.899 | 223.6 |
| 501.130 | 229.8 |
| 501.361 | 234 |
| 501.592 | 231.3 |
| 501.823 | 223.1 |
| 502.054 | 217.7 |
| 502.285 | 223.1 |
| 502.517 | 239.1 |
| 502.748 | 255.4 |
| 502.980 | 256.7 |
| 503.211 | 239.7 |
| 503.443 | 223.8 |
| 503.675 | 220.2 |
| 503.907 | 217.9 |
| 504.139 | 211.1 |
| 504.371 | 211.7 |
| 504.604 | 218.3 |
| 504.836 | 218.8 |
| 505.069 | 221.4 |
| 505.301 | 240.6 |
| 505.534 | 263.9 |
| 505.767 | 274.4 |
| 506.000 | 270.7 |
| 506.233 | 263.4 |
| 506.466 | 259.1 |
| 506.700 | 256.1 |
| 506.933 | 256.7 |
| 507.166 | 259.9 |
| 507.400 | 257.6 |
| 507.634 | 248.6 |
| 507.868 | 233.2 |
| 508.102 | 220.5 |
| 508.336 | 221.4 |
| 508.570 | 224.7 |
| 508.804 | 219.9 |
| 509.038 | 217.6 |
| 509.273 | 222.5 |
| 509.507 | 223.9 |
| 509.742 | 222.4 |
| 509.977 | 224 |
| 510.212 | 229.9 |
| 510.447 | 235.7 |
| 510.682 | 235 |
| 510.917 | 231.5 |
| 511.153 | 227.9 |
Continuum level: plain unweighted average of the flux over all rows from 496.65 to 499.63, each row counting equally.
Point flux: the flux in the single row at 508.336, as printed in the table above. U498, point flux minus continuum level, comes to -11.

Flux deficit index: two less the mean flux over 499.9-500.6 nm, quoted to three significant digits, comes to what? -214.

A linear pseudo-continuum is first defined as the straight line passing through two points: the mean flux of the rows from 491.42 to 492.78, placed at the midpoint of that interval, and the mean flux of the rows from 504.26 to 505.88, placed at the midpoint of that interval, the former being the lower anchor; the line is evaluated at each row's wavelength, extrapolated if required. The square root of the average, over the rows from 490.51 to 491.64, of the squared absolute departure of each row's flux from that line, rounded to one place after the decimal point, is 5.8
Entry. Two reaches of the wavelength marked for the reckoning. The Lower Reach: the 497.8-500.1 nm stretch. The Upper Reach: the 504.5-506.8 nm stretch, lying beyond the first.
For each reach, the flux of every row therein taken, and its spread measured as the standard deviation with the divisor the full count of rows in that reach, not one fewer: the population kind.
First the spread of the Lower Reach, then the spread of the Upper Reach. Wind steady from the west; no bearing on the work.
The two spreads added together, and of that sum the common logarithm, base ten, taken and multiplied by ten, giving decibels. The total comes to 14.9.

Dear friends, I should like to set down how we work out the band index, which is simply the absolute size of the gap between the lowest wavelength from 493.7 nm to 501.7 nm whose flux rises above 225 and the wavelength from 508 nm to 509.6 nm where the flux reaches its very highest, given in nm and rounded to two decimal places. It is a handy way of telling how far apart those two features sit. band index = 14.54 nm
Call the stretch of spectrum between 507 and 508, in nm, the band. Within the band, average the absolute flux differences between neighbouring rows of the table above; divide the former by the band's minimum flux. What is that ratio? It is 0.038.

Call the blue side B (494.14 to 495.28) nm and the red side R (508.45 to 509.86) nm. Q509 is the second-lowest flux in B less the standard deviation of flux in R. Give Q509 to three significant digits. 237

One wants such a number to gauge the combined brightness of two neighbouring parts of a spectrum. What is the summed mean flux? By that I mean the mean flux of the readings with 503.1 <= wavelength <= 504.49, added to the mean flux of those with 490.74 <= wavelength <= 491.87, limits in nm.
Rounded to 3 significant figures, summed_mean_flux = 453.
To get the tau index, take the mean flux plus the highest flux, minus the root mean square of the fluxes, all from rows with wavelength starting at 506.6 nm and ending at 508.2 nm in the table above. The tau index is 260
